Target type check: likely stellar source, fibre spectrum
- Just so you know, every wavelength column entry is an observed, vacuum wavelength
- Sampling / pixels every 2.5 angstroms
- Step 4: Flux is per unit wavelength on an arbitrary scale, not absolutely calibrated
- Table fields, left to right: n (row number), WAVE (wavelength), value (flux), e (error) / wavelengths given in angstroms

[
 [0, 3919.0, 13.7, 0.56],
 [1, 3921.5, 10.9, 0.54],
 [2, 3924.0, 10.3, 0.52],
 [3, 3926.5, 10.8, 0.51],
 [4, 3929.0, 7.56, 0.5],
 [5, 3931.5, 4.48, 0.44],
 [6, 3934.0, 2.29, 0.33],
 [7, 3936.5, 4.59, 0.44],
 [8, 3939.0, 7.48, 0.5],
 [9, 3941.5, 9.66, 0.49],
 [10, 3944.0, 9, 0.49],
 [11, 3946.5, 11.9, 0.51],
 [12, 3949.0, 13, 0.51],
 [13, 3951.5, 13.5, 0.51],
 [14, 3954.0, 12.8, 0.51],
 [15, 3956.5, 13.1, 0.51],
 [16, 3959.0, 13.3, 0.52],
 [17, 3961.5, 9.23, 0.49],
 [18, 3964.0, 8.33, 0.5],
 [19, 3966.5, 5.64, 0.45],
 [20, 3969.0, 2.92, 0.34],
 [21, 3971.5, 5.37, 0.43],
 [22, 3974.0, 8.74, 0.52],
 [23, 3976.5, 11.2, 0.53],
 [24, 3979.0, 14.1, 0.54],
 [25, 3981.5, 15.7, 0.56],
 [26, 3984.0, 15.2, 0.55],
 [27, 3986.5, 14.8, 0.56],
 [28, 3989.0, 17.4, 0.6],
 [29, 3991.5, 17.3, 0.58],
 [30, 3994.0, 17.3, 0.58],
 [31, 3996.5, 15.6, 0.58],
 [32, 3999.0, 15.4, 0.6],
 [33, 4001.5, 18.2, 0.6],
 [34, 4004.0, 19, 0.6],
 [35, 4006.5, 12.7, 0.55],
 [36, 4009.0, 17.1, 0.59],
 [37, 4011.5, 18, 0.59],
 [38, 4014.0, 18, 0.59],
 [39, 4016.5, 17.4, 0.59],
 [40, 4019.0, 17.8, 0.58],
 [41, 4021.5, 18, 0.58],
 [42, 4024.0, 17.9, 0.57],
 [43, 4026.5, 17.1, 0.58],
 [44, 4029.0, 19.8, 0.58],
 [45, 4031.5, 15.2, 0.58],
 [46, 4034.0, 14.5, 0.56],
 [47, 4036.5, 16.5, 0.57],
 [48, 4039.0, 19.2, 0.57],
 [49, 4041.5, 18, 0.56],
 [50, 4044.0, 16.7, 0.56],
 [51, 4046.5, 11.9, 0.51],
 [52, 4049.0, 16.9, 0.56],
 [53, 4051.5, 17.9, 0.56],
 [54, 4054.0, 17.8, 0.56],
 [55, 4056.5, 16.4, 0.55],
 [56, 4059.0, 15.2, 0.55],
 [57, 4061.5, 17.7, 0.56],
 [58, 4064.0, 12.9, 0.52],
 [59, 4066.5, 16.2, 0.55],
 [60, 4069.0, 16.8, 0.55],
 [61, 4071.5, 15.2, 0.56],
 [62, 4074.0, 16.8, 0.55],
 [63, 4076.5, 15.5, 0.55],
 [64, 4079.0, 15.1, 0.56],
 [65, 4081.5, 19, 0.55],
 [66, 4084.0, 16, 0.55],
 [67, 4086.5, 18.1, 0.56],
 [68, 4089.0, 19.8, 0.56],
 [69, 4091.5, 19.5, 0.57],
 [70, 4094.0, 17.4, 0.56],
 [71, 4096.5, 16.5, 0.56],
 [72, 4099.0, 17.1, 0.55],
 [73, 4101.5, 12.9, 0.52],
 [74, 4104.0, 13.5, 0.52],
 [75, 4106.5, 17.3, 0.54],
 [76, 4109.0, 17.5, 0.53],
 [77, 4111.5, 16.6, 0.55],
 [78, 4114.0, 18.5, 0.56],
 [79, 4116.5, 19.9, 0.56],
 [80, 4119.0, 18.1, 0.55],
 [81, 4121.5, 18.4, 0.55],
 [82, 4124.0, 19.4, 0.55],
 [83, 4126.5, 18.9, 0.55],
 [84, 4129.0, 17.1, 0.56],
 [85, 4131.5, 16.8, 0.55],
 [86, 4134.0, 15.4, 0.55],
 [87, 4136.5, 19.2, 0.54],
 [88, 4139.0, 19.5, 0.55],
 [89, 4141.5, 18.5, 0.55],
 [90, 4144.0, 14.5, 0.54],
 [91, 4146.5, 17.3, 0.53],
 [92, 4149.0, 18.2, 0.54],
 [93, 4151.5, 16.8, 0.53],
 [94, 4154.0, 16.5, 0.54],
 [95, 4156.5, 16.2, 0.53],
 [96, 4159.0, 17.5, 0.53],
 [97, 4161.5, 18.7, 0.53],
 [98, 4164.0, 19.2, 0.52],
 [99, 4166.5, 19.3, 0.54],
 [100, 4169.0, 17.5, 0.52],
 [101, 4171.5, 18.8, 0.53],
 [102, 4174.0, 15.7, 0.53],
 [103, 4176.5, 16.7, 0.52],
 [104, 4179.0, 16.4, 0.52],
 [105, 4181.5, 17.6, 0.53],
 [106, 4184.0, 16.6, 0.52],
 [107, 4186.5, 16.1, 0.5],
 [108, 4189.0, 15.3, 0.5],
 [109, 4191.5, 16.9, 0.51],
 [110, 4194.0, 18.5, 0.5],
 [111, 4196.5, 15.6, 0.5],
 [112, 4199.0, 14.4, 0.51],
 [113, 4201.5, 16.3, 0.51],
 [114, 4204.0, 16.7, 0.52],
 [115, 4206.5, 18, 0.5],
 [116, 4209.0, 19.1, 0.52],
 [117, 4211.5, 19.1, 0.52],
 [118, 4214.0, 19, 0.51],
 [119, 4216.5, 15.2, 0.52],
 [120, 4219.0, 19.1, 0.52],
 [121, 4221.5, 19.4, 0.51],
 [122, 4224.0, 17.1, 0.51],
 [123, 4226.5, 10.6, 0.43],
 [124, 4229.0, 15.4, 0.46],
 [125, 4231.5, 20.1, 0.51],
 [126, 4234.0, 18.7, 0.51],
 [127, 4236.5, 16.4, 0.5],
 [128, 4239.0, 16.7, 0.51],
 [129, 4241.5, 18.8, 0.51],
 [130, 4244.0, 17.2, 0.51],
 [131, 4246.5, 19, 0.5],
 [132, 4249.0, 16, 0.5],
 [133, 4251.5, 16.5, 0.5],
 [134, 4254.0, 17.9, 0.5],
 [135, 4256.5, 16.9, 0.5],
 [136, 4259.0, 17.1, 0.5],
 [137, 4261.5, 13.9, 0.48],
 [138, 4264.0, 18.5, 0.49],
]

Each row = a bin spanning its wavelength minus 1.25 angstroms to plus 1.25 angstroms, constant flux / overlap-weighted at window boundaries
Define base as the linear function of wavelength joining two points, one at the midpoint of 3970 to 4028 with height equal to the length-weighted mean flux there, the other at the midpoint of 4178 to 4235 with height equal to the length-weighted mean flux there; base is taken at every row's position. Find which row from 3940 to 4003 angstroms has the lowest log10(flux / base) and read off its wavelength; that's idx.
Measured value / 3969.0 angstroms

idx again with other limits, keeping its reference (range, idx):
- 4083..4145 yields 4101.5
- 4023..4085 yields 4046.5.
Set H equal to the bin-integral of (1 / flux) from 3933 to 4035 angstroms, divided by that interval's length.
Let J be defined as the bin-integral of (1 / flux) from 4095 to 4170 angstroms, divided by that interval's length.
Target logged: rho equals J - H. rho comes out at -0.039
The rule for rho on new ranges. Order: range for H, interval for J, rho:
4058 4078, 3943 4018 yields 0.026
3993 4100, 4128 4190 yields -0.002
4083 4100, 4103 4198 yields 0.001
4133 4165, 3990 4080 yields 0.003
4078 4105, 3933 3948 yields 0.115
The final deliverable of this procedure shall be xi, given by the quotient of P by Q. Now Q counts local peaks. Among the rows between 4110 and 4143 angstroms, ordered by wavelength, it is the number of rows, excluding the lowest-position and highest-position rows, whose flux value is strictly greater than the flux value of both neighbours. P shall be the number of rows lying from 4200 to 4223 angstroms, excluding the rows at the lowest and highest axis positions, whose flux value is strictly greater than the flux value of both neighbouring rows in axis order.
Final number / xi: 0.0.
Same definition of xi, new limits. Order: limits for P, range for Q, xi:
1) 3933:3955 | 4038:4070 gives 1.0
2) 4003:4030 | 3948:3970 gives 0.5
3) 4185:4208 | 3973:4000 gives 0.5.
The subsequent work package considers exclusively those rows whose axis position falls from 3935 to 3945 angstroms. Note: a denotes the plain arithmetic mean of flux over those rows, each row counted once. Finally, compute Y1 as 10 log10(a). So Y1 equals 8.9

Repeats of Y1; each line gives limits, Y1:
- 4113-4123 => 12.7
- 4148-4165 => 12.5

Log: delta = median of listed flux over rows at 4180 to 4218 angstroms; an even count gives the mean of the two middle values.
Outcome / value 16.7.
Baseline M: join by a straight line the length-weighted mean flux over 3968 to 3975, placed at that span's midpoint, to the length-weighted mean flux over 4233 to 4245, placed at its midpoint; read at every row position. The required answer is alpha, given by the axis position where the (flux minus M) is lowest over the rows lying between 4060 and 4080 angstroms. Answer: 4064.0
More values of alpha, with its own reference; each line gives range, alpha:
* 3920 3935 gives 3934.0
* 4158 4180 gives 4174.0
